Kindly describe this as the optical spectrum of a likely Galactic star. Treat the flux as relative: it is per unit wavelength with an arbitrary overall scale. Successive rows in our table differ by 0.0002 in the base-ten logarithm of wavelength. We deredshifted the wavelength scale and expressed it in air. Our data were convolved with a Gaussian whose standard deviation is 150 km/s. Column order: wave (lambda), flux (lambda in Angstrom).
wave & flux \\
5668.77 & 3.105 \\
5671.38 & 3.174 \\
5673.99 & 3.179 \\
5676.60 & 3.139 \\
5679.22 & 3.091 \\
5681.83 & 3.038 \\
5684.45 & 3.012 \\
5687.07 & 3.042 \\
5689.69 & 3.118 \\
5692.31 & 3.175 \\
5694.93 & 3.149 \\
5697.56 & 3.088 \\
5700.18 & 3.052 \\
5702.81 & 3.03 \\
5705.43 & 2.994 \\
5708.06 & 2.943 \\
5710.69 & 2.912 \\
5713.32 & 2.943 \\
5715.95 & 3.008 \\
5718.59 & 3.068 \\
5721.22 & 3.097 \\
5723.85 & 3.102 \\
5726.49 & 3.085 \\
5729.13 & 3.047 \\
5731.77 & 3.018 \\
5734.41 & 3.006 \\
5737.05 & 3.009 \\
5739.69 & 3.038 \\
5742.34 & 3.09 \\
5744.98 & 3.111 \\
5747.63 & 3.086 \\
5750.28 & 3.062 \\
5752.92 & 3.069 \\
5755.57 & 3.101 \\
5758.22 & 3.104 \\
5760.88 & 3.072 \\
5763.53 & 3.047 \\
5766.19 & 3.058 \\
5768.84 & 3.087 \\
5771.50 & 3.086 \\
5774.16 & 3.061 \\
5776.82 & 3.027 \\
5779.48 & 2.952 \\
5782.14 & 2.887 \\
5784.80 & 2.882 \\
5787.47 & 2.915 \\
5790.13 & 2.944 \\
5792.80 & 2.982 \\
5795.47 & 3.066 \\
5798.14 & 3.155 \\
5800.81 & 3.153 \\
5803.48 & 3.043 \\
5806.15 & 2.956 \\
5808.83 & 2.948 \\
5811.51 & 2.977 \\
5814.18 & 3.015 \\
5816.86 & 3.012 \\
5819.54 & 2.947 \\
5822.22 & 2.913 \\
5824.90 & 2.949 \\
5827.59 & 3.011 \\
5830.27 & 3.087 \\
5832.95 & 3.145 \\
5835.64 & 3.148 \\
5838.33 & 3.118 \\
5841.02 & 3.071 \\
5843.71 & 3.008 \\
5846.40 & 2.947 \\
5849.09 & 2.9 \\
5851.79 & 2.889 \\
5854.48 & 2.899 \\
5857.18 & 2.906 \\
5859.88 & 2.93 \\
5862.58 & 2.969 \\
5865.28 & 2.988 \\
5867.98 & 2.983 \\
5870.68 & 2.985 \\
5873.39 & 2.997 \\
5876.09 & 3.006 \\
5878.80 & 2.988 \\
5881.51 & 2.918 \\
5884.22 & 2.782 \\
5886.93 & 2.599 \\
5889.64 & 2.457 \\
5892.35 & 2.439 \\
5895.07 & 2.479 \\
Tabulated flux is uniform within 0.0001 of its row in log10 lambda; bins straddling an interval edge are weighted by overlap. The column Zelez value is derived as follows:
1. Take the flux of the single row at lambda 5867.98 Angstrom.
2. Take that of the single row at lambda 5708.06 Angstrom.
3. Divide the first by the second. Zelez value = 1.01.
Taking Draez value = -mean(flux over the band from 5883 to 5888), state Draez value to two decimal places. -2.69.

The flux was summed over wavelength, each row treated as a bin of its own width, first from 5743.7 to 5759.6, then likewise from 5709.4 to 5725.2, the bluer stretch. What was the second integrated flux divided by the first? 0.97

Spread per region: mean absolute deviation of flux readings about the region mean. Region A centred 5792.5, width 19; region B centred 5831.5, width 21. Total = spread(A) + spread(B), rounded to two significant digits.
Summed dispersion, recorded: 0.17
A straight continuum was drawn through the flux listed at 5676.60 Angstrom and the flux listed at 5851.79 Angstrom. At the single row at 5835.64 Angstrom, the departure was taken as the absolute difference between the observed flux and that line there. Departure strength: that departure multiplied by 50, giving 12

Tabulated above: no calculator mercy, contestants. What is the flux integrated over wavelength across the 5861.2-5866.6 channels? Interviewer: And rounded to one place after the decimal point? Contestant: 16.1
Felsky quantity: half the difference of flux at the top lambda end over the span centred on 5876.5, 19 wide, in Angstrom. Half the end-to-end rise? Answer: -0.10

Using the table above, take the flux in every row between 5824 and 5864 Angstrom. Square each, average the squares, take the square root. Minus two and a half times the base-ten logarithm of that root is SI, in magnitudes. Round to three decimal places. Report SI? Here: -1.193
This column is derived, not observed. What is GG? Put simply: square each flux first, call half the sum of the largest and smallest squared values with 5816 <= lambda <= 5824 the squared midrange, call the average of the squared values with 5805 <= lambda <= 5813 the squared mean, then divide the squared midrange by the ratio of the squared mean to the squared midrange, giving 8.8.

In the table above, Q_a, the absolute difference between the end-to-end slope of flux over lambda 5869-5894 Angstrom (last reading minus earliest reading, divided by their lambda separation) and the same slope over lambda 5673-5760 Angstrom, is 0.024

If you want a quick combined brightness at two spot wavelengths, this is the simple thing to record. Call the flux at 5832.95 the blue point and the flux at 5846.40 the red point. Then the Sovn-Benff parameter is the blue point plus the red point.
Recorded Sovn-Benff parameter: 6.09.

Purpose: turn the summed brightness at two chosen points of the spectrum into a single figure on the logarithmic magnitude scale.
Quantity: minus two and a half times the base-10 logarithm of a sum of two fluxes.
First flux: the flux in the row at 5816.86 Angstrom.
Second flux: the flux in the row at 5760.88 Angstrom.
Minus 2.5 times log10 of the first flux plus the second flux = -1.960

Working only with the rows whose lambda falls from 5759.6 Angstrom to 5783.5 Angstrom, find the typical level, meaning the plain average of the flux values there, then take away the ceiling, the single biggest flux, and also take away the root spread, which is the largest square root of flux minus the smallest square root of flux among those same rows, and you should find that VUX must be -0.11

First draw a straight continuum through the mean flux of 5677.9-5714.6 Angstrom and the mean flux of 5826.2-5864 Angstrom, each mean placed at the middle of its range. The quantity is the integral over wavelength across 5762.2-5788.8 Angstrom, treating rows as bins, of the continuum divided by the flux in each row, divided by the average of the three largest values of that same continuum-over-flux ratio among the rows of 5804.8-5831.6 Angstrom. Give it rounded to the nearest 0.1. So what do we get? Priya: 26.1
